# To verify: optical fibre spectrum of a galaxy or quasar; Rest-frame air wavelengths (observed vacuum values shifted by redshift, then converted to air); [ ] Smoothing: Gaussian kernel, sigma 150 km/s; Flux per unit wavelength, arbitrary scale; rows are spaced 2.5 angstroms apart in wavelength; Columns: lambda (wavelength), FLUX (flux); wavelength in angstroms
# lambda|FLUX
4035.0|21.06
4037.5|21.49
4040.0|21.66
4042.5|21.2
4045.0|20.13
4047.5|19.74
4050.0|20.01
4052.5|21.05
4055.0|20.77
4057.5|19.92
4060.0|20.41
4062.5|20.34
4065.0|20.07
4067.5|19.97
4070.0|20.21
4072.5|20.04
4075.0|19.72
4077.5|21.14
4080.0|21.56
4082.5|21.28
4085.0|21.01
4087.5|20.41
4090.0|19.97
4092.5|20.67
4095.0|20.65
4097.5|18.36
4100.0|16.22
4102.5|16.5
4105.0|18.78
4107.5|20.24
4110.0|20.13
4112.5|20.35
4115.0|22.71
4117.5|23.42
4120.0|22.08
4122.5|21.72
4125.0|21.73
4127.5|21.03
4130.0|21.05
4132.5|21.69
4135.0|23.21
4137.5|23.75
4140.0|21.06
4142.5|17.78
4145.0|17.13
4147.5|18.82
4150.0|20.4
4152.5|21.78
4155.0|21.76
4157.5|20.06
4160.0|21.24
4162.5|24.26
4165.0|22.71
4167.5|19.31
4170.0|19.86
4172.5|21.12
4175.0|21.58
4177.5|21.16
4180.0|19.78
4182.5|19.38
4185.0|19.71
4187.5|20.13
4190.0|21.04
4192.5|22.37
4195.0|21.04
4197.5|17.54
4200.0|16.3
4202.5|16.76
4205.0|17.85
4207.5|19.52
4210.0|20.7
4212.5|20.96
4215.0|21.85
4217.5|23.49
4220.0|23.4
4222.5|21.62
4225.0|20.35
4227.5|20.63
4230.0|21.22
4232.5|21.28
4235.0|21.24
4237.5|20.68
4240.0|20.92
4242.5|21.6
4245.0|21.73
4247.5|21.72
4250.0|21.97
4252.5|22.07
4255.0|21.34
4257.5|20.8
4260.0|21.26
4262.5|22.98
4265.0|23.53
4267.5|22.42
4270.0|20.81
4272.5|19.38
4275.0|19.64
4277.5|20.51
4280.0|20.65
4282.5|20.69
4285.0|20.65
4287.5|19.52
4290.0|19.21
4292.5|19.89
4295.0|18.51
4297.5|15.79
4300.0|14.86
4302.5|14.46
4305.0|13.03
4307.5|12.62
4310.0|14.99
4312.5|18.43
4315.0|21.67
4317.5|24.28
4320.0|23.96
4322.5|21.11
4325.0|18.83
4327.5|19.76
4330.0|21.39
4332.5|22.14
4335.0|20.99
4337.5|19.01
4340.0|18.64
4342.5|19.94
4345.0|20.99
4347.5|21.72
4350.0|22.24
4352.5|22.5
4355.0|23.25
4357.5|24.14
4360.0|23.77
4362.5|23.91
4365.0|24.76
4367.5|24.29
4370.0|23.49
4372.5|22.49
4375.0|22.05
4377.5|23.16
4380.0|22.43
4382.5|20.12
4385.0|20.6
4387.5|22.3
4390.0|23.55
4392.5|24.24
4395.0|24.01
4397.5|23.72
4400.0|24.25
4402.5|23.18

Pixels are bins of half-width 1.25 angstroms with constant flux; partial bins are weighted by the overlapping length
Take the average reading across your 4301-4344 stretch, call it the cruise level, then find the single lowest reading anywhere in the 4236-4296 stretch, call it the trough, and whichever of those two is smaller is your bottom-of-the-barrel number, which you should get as 18.5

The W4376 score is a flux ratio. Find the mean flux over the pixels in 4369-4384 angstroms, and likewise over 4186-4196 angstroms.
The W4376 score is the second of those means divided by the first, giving 0.949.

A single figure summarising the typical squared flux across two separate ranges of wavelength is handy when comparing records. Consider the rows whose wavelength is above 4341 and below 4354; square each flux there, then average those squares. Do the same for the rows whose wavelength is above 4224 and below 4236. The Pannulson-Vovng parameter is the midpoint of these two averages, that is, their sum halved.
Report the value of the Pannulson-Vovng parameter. 450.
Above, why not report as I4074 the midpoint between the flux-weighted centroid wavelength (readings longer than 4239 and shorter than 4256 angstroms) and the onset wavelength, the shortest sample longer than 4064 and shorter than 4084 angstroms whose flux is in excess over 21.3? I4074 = 4163.8 angstroms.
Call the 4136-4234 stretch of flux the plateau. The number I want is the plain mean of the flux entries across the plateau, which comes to 20.5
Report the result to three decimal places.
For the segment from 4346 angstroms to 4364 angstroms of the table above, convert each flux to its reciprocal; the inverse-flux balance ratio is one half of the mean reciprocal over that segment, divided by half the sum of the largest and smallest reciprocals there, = 0.496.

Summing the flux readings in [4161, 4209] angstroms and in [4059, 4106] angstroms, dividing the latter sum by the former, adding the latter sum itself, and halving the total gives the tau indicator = 189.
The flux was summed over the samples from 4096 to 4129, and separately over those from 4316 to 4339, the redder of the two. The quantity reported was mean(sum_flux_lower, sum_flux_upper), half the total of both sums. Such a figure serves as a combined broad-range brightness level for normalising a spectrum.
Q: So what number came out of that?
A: 227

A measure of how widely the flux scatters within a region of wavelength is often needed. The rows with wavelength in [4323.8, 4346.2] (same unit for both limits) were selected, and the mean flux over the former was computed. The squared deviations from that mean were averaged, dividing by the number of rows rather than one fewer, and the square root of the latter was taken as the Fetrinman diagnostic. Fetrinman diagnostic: 1.17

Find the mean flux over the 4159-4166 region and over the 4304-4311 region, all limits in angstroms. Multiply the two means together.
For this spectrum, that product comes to 308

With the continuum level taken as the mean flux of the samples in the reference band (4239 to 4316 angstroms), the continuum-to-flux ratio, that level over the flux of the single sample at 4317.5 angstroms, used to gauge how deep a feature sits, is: 0.81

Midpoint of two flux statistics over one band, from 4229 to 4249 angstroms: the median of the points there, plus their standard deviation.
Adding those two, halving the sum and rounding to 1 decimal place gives 10.8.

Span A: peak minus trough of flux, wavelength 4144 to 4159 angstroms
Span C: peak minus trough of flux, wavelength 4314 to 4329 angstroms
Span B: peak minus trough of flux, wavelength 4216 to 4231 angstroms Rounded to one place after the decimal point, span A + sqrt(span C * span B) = 8.8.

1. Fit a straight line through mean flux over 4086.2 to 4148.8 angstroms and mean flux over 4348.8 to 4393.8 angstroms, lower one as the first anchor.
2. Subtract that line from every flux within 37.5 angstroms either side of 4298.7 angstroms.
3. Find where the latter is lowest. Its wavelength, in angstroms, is 4307.5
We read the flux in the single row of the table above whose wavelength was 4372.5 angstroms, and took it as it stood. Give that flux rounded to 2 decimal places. 22.49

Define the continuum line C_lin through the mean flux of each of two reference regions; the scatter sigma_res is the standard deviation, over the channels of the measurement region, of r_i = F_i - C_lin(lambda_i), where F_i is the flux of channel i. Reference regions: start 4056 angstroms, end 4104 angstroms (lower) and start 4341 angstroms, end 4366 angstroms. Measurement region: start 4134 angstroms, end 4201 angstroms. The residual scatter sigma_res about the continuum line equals 2.0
